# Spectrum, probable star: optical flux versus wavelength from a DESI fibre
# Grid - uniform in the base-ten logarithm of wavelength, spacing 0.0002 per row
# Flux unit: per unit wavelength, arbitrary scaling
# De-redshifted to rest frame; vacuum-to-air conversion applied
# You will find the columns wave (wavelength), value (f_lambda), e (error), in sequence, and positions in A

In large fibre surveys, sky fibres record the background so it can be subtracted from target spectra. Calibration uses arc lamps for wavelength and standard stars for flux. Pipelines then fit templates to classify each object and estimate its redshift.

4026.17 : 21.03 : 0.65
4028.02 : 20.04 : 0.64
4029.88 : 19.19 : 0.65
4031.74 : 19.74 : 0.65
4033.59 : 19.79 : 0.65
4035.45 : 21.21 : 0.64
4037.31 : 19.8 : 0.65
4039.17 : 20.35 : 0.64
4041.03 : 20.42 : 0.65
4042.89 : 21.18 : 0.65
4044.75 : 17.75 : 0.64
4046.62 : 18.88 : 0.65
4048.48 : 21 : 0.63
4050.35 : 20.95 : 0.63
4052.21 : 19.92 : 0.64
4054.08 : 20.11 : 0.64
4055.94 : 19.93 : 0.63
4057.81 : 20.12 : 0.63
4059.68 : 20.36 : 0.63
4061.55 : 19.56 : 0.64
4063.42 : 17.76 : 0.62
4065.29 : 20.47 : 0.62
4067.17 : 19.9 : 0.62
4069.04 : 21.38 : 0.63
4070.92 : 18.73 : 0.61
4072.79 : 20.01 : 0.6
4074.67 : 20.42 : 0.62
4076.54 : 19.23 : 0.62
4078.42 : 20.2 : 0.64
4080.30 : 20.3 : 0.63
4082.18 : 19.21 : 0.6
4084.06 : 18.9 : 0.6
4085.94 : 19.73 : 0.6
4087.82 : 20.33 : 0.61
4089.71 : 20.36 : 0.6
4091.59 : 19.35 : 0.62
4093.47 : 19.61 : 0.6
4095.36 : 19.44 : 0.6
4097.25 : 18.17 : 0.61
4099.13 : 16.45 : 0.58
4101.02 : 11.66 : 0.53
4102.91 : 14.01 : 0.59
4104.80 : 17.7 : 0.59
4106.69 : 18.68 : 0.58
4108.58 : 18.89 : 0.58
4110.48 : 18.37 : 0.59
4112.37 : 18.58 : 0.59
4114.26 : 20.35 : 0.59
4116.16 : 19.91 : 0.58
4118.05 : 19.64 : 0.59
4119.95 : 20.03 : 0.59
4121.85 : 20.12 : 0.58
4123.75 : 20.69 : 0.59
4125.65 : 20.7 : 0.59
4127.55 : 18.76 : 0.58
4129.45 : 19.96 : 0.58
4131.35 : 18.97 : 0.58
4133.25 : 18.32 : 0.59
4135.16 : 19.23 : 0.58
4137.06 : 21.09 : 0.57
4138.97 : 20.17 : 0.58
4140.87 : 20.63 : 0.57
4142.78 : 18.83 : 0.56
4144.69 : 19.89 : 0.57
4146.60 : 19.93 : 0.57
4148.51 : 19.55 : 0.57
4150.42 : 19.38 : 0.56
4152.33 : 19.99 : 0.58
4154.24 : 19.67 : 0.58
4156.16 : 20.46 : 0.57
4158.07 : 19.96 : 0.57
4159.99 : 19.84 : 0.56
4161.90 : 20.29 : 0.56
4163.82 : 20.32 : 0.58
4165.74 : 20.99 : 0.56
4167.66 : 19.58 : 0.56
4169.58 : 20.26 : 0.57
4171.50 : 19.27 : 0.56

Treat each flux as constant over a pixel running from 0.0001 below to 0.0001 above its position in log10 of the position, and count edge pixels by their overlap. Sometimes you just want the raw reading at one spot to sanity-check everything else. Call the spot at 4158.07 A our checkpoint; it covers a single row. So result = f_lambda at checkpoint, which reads 19.96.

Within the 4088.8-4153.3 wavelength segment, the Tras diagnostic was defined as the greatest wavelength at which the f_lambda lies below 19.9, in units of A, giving 4150.42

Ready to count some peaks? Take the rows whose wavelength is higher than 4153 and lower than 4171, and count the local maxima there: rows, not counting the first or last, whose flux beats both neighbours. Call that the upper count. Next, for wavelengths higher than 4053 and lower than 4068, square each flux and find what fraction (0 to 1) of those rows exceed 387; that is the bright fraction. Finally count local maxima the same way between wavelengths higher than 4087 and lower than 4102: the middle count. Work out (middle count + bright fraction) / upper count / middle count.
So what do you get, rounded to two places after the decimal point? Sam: 0.69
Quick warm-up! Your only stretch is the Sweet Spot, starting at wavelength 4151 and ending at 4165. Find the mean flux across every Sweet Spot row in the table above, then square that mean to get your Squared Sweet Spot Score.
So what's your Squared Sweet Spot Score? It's 403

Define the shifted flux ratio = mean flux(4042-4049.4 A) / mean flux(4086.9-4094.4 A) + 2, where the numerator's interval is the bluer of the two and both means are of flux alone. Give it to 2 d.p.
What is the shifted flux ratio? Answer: 2.99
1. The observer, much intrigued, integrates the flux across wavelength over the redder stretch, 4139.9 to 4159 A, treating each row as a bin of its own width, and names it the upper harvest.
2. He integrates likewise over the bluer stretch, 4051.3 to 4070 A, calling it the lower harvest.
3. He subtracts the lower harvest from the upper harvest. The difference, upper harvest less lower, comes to 6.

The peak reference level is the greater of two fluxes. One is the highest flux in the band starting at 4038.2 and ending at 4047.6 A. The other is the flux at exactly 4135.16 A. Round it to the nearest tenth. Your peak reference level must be 21.2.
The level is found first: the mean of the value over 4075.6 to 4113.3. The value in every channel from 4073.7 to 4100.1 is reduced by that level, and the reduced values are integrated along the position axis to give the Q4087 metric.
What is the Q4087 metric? 25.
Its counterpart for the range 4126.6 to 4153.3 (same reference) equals 31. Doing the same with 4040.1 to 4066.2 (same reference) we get 37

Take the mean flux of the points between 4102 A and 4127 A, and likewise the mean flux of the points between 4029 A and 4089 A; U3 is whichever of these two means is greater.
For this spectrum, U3 19.9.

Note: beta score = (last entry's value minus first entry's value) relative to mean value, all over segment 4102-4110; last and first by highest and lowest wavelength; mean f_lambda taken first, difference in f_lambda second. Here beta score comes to 0.28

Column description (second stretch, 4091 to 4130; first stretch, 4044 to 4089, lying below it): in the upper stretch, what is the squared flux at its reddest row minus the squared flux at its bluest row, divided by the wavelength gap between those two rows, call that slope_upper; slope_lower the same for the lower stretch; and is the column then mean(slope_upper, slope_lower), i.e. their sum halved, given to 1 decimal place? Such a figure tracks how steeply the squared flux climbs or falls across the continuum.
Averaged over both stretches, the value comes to 1.5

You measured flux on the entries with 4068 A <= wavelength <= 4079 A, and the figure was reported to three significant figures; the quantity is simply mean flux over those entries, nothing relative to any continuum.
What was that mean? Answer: 20.0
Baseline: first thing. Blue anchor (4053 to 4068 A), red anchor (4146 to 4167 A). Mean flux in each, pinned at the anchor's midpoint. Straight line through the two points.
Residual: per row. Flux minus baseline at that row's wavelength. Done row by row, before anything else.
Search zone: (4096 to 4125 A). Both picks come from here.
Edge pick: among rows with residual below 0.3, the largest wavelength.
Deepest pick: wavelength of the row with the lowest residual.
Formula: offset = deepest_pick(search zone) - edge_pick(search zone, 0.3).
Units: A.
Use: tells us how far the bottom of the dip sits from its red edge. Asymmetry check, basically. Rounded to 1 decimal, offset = -20.8 A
